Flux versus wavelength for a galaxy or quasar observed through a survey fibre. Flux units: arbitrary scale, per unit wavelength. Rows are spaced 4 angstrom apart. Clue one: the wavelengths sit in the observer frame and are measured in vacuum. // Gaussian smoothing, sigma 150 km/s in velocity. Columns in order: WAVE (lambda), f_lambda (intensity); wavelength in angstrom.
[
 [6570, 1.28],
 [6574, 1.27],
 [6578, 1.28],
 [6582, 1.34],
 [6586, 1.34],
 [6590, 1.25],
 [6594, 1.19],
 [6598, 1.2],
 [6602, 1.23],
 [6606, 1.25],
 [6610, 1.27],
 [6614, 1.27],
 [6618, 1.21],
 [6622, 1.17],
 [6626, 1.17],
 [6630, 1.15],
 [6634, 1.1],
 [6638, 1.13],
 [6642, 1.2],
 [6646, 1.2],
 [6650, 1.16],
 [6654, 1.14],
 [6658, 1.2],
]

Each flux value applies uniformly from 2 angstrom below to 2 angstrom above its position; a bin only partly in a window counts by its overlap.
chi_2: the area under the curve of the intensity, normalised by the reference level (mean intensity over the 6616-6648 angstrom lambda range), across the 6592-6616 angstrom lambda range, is 25.4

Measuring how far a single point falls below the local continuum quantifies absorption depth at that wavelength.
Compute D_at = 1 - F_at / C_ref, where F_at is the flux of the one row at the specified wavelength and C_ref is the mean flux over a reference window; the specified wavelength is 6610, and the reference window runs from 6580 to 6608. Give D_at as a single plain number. -0.010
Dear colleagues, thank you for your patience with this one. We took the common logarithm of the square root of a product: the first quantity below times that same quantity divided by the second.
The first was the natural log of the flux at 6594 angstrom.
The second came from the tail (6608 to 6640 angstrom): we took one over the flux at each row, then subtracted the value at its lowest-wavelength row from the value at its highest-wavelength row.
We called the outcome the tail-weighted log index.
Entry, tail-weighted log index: -0.25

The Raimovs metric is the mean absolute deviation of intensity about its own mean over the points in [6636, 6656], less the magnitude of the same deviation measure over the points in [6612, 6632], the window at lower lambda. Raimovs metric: -0.010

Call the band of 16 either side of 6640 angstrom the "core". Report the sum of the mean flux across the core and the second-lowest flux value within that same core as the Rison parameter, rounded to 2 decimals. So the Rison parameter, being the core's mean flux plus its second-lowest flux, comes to 2.29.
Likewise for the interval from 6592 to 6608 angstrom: 2.42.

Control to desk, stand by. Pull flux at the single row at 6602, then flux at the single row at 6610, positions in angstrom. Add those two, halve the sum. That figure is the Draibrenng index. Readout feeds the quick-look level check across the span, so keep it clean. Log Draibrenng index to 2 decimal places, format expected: 1.25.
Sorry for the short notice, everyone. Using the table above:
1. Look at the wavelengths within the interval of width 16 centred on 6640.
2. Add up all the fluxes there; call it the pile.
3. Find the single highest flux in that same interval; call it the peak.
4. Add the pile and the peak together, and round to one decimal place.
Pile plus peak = 5.8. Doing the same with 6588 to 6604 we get 6.1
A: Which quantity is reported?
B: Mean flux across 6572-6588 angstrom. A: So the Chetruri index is 1.31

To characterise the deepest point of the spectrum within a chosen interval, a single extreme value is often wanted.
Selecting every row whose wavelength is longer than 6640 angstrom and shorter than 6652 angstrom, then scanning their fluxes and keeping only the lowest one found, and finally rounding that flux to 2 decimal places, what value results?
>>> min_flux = 1.16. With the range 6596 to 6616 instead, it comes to 1.20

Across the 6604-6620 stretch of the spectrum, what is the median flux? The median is 1.26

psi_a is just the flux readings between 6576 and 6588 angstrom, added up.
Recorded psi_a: 4.0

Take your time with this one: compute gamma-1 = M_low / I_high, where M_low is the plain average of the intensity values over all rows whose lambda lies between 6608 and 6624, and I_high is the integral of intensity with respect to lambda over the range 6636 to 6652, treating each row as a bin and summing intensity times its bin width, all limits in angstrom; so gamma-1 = 0.066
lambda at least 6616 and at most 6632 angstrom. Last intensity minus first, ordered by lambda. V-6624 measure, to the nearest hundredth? -0.06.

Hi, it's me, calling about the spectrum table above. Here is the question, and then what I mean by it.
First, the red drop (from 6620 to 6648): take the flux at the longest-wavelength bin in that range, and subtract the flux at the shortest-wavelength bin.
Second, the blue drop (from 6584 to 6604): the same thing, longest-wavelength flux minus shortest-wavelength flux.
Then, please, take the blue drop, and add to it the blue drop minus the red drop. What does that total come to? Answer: -0.25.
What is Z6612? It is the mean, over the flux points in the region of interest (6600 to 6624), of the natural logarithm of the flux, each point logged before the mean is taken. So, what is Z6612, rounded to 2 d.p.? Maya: 0.21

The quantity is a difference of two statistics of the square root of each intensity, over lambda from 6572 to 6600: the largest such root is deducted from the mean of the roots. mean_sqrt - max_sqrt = -0.032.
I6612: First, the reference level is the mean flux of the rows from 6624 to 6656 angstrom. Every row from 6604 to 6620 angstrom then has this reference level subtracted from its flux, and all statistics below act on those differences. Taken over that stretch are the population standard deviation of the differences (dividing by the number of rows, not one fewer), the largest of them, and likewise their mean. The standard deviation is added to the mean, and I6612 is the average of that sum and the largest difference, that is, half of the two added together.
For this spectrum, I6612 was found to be 0.12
